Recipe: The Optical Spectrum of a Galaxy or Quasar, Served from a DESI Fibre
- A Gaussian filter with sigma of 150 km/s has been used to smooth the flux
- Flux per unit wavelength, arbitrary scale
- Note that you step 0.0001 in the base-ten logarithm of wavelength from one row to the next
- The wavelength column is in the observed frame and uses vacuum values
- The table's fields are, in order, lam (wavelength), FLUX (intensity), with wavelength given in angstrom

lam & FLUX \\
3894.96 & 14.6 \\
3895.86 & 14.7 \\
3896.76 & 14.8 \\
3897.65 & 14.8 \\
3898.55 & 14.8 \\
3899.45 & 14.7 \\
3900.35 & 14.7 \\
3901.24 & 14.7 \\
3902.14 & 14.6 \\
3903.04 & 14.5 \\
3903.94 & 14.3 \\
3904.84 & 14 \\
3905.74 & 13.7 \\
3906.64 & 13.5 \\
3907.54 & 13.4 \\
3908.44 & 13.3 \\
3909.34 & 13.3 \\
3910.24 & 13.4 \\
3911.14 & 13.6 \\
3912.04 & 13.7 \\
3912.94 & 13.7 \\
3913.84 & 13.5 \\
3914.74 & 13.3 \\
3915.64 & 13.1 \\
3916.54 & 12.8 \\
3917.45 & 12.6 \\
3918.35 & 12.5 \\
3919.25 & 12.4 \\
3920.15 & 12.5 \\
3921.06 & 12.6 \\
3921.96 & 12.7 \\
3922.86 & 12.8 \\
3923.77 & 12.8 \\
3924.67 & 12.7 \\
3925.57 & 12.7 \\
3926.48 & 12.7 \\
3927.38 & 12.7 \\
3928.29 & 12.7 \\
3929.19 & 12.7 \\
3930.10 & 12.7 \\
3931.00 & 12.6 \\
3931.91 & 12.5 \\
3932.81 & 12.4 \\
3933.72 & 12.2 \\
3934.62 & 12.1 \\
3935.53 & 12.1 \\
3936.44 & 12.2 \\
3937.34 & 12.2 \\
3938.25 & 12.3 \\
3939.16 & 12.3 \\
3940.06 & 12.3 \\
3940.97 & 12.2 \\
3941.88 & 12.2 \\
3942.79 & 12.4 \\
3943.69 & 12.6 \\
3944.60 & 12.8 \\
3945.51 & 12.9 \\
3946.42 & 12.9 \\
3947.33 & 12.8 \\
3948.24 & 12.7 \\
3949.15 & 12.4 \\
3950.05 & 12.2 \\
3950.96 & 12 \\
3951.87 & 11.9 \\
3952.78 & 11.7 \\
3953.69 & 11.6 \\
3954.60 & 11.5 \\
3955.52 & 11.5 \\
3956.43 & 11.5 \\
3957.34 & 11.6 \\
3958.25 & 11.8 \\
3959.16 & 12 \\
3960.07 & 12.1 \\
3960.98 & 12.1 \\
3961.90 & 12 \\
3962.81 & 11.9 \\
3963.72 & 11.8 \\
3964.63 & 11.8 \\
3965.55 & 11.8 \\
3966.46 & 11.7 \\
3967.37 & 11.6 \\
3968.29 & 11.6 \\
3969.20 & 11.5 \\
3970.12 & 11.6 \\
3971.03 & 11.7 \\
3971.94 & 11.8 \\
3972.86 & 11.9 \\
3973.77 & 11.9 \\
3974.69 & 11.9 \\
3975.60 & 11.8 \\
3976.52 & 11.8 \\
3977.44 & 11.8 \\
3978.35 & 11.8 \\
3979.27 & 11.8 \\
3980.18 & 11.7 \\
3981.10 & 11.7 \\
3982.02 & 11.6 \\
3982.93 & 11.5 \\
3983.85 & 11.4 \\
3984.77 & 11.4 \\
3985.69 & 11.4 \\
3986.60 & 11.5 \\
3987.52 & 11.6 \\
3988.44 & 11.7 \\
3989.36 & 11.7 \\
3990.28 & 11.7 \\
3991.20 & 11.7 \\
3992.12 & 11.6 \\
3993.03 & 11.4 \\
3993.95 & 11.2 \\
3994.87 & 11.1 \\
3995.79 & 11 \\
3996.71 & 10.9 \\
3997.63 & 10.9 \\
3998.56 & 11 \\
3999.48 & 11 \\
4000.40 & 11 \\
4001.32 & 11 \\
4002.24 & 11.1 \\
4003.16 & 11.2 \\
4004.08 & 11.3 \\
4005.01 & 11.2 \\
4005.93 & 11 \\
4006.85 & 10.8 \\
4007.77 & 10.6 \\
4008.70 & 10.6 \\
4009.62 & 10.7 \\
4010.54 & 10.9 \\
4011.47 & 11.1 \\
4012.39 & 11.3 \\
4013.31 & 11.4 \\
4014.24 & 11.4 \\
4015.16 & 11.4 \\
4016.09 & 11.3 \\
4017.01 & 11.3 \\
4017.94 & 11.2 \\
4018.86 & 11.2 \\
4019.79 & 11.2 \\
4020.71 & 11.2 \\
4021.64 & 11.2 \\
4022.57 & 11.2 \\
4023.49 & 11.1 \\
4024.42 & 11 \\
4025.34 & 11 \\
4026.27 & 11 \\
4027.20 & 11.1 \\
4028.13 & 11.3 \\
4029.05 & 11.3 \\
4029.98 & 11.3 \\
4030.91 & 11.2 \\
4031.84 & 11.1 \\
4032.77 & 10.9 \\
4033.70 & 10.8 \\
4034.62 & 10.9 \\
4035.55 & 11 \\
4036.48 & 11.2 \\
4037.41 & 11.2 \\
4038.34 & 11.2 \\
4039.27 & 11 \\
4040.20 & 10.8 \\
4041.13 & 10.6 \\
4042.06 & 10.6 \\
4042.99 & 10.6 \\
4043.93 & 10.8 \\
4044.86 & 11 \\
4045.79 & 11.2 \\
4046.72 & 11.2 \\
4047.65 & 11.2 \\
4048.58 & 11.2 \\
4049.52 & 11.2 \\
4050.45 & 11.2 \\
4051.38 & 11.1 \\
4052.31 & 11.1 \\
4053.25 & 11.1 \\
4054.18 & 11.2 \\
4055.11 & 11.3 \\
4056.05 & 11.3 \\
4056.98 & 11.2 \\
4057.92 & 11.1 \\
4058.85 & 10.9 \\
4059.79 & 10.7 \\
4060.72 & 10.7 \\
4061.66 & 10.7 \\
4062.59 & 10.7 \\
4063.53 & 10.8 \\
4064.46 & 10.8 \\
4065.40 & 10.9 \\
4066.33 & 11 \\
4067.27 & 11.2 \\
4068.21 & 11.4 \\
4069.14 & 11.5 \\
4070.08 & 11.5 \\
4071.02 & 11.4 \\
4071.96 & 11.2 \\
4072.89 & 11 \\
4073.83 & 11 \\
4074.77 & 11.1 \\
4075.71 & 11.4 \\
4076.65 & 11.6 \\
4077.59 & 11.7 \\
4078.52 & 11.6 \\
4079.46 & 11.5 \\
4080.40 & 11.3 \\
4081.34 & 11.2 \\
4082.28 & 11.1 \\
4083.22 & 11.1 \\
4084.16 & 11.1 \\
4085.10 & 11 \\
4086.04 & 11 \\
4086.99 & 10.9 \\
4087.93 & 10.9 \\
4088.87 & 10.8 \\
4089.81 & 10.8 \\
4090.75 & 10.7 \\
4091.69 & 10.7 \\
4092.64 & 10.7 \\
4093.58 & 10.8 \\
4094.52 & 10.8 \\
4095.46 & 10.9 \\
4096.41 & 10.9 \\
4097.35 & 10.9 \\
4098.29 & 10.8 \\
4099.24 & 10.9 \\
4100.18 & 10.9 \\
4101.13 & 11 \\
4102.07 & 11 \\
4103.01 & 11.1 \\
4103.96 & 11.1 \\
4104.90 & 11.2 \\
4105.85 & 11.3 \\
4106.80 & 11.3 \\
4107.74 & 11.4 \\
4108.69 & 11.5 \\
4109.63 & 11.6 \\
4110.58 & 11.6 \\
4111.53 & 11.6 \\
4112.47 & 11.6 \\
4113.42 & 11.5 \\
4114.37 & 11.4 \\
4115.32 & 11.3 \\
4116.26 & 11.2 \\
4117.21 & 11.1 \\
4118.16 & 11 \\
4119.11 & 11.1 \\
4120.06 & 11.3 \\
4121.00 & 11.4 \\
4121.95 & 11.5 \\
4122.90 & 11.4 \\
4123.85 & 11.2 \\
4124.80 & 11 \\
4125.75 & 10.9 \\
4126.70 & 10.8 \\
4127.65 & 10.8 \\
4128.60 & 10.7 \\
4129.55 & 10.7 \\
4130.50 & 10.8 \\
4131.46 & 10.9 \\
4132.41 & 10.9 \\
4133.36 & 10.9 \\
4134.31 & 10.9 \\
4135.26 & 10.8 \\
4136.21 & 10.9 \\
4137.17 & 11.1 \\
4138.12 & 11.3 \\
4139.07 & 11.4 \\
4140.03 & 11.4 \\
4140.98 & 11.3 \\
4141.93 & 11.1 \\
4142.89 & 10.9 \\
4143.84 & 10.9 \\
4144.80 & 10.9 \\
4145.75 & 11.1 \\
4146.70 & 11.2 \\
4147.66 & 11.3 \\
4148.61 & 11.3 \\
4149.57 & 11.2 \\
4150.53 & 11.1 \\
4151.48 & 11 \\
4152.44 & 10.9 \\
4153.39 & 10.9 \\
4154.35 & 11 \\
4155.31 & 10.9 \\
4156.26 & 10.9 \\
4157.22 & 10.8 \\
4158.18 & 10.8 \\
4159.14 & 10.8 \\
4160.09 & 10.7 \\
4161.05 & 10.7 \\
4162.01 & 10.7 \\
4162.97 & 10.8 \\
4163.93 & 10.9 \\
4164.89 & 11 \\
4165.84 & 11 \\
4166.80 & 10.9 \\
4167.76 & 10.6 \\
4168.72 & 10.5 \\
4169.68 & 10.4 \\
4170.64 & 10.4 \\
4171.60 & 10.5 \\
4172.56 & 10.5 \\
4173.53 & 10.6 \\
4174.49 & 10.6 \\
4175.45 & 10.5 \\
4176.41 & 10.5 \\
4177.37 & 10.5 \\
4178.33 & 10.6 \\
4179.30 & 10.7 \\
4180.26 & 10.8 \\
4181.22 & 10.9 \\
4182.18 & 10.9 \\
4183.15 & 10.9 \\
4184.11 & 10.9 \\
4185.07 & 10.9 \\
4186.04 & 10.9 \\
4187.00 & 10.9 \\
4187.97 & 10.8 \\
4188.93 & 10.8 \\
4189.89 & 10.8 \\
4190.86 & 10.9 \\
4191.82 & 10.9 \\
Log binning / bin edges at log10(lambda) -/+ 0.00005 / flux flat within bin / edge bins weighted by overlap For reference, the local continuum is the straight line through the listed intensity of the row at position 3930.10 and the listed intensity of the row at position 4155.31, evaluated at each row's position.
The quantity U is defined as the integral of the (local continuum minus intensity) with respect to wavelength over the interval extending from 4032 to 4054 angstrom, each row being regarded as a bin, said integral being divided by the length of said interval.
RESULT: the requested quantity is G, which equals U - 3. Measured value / -2.21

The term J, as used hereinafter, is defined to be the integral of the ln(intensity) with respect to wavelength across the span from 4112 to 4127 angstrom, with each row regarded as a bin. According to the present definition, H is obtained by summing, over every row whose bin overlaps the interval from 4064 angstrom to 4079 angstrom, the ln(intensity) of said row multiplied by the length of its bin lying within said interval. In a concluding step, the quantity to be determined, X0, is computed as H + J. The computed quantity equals 72.6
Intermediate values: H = 36.3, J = 36.3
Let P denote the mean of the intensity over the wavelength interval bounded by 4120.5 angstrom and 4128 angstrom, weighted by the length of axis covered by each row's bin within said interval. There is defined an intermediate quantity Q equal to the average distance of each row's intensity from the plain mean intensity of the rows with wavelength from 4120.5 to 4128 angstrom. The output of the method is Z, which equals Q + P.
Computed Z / 11.4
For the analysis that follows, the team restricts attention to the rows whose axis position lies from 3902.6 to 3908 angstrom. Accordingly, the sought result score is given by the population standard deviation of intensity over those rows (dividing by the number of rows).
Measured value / 0.40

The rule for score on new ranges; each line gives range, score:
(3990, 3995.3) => 0.24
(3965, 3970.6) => 0.09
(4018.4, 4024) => 0.04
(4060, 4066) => 0.07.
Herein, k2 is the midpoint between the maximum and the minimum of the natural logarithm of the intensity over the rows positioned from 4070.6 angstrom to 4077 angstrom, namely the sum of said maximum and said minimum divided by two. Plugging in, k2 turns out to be 2.42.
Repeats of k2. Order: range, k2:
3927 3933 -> 2.53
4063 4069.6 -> 2.41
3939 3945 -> 2.53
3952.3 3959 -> 2.46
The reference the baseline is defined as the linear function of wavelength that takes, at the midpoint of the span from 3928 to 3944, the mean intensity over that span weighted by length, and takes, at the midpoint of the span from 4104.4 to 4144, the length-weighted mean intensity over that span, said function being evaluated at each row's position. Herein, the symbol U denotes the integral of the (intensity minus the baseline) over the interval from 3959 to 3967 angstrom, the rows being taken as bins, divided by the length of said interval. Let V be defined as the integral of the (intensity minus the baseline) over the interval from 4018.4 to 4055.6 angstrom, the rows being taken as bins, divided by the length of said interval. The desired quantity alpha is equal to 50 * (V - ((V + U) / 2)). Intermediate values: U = -0.3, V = -0.65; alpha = -9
